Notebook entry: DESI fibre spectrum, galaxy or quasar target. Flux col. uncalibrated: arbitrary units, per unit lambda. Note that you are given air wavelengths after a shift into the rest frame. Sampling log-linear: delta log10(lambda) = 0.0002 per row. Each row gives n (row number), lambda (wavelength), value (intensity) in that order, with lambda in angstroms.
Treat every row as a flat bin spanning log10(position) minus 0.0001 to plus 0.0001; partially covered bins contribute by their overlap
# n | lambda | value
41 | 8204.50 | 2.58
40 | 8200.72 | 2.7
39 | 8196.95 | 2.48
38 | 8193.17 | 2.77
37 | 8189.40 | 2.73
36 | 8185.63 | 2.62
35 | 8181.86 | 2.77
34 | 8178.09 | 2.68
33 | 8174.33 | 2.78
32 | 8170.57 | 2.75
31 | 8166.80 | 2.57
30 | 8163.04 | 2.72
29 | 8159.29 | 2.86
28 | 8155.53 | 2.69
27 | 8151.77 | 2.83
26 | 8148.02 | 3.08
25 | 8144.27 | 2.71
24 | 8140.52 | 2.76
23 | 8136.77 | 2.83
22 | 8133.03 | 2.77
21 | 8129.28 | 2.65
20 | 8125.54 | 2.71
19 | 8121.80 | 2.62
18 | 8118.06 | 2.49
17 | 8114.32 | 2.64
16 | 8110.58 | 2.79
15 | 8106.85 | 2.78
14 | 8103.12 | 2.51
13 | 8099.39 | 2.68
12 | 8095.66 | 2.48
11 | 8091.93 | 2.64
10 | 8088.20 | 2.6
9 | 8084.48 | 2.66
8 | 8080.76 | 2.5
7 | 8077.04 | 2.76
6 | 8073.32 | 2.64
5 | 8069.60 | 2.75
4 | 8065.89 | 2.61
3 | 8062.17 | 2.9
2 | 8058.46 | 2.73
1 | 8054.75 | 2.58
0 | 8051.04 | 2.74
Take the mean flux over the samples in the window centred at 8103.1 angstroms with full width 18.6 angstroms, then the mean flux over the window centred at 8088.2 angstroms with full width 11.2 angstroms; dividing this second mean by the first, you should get 0.994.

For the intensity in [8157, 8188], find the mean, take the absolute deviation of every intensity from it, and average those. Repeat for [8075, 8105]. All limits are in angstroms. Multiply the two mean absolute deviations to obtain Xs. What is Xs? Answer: 0.0058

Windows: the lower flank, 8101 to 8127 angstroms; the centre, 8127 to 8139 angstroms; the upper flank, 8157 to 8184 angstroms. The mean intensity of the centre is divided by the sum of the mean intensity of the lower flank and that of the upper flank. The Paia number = 0.511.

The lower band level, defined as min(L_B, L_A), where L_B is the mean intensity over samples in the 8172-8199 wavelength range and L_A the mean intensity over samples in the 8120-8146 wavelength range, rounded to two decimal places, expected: 2.69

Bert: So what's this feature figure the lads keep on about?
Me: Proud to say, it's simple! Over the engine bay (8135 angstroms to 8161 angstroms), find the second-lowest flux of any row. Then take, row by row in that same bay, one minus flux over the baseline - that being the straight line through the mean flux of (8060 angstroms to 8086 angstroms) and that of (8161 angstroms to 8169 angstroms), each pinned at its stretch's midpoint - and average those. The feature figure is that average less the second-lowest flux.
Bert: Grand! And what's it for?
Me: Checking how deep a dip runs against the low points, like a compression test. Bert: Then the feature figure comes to -2.77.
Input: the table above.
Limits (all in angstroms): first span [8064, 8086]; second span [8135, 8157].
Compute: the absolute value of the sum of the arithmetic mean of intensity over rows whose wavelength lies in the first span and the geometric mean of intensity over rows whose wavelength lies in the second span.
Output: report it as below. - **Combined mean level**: 5.47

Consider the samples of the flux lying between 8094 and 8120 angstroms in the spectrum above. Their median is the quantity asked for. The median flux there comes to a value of 2.64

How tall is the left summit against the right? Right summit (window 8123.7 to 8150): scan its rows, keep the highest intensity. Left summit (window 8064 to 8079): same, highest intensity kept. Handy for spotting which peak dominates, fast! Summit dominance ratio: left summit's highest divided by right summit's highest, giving 0.90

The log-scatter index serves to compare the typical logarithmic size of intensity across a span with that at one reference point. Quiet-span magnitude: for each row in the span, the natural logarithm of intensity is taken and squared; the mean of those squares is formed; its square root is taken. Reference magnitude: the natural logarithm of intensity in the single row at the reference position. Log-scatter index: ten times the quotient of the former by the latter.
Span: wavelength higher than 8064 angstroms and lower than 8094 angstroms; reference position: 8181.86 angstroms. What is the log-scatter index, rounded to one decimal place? 9.5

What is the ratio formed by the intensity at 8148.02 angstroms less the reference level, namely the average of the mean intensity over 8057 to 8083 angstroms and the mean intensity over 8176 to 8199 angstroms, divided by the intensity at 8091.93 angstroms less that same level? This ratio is -8.4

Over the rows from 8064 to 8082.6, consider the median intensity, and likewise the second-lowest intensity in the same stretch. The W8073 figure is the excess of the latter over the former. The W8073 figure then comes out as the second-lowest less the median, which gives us -0.030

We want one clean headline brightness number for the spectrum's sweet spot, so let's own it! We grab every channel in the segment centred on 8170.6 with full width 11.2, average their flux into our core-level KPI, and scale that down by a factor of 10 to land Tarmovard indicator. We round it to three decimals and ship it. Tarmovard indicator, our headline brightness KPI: 0.270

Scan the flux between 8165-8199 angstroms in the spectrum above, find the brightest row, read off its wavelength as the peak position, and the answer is 8174.33 angstroms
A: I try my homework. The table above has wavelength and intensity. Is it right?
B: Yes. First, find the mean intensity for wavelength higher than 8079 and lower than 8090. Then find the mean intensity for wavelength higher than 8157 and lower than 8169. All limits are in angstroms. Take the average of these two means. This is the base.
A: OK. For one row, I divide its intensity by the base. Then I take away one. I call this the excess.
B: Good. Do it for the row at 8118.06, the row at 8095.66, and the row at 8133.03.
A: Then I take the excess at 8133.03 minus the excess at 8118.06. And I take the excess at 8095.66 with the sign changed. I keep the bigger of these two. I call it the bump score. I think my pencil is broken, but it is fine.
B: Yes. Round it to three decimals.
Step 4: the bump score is 0.106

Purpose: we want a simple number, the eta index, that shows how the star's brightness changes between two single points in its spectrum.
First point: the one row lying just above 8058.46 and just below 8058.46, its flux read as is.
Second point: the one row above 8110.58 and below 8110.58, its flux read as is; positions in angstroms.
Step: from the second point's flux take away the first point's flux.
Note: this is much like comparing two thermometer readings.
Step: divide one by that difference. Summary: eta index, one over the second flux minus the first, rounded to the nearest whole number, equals 17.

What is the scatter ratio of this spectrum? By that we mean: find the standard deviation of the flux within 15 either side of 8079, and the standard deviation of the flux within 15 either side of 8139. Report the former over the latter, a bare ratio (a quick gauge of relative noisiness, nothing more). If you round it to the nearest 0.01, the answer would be 0.64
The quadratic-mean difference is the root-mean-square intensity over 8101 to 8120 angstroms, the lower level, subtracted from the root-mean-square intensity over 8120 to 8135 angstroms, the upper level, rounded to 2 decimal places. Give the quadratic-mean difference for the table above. 0.04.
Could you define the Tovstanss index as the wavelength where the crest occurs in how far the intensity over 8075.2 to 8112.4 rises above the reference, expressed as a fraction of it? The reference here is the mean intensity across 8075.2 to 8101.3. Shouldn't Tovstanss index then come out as 8110.58 angstroms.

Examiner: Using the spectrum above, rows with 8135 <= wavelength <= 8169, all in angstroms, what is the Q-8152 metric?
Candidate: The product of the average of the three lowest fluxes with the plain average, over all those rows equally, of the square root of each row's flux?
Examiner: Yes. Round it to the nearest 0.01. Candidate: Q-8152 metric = 4.43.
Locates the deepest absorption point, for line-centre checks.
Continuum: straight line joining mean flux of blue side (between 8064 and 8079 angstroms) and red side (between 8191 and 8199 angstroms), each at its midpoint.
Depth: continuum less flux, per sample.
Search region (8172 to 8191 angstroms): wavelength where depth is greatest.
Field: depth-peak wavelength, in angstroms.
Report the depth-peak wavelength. 8185.63 angstroms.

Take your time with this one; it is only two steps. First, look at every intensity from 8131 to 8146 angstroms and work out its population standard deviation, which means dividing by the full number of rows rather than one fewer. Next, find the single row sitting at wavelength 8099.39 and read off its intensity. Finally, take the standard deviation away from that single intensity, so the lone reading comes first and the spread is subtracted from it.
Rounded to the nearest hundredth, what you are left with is 2.64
